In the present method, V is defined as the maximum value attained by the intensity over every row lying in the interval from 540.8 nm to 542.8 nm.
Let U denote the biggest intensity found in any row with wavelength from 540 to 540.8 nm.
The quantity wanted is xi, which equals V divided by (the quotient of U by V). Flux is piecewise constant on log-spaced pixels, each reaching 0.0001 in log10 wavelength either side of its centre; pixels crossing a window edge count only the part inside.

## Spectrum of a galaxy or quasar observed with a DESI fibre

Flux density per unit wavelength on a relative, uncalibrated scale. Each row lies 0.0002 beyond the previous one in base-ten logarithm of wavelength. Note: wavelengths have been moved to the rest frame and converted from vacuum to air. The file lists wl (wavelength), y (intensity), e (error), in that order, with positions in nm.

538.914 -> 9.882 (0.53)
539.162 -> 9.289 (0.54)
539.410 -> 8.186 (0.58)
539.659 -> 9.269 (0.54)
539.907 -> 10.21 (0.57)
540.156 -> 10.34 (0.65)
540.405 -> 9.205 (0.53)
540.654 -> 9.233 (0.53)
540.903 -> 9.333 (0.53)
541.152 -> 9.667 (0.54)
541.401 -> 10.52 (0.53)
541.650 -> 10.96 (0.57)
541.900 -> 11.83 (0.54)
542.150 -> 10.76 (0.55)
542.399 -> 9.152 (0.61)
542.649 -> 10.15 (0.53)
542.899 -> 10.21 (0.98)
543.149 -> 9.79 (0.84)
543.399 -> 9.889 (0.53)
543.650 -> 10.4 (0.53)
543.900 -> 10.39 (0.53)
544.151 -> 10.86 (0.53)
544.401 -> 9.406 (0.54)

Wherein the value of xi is 13.5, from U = 10.34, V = 11.83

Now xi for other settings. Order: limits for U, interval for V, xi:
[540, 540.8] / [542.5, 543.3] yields 10.1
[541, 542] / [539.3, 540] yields 8.8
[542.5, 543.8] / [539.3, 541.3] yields 10.3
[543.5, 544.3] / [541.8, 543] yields 12.9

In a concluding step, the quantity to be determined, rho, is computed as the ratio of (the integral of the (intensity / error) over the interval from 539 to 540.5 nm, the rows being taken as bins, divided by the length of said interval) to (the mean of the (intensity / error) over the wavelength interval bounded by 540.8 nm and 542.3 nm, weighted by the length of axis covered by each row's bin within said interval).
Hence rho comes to 0.86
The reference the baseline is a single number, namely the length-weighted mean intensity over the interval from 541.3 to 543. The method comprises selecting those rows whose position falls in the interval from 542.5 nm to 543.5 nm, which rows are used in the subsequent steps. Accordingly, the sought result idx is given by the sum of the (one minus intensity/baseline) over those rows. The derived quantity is 0.19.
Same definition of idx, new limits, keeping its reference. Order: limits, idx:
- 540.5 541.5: 0.31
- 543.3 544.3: 0.05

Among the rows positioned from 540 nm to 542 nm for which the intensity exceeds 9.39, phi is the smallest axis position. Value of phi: 540.156 nm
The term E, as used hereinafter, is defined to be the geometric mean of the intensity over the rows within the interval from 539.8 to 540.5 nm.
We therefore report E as 9.9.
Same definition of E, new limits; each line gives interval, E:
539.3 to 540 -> 9.2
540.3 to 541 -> 9.3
